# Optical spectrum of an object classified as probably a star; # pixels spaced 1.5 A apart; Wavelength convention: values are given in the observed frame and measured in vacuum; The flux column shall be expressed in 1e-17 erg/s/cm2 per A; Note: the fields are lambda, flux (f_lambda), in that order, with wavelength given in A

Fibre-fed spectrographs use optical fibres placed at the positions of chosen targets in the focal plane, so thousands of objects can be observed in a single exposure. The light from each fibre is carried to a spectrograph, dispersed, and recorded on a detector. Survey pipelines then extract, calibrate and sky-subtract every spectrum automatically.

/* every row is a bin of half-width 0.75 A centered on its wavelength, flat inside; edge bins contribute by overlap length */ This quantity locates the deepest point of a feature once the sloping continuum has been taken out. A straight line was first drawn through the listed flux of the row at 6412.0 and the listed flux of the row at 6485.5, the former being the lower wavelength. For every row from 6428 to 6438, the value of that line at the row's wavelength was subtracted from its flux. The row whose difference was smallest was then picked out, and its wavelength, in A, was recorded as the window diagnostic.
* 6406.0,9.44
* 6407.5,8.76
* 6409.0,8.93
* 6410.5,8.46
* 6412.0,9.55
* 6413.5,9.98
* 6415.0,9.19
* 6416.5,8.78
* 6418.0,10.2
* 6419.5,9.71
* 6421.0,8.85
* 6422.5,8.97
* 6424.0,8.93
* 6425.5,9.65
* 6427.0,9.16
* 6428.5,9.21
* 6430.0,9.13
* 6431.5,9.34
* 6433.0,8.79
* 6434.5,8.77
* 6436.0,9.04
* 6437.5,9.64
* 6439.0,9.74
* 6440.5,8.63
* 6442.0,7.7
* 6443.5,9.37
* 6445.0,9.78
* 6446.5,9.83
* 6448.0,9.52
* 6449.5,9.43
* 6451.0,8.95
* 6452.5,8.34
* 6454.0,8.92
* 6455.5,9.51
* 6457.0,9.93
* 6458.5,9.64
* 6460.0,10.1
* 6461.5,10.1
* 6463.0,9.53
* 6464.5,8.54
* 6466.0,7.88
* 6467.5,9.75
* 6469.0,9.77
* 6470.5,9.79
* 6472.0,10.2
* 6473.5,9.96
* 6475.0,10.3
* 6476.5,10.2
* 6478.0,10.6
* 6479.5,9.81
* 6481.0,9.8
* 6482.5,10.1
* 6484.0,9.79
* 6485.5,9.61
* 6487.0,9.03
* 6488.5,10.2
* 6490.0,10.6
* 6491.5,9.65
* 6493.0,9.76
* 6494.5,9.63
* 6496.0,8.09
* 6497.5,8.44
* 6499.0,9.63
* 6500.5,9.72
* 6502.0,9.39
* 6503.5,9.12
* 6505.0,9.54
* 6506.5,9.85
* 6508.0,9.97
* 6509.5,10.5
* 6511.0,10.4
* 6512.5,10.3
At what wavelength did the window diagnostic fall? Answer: 6434.5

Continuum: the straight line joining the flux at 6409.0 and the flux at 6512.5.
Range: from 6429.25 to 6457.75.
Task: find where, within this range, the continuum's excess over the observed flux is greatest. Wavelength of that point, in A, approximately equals 6442.0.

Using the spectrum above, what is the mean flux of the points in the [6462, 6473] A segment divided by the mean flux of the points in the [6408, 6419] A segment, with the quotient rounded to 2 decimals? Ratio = 1.01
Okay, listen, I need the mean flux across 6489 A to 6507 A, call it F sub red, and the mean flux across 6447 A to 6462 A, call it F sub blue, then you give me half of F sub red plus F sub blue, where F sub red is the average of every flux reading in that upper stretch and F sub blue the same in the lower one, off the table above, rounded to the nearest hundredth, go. 9.45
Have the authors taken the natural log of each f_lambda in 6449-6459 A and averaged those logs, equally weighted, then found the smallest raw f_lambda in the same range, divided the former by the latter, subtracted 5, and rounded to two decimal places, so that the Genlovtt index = -4.73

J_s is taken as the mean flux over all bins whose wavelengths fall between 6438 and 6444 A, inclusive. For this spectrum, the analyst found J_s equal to 8.9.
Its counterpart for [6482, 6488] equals 9.6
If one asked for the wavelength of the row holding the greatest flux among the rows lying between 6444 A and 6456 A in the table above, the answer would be 6446.5 A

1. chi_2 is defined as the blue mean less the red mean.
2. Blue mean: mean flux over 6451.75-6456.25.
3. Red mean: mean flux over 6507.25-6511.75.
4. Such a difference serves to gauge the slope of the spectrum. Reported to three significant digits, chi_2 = -1.37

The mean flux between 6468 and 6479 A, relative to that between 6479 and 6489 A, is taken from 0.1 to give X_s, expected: -0.94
